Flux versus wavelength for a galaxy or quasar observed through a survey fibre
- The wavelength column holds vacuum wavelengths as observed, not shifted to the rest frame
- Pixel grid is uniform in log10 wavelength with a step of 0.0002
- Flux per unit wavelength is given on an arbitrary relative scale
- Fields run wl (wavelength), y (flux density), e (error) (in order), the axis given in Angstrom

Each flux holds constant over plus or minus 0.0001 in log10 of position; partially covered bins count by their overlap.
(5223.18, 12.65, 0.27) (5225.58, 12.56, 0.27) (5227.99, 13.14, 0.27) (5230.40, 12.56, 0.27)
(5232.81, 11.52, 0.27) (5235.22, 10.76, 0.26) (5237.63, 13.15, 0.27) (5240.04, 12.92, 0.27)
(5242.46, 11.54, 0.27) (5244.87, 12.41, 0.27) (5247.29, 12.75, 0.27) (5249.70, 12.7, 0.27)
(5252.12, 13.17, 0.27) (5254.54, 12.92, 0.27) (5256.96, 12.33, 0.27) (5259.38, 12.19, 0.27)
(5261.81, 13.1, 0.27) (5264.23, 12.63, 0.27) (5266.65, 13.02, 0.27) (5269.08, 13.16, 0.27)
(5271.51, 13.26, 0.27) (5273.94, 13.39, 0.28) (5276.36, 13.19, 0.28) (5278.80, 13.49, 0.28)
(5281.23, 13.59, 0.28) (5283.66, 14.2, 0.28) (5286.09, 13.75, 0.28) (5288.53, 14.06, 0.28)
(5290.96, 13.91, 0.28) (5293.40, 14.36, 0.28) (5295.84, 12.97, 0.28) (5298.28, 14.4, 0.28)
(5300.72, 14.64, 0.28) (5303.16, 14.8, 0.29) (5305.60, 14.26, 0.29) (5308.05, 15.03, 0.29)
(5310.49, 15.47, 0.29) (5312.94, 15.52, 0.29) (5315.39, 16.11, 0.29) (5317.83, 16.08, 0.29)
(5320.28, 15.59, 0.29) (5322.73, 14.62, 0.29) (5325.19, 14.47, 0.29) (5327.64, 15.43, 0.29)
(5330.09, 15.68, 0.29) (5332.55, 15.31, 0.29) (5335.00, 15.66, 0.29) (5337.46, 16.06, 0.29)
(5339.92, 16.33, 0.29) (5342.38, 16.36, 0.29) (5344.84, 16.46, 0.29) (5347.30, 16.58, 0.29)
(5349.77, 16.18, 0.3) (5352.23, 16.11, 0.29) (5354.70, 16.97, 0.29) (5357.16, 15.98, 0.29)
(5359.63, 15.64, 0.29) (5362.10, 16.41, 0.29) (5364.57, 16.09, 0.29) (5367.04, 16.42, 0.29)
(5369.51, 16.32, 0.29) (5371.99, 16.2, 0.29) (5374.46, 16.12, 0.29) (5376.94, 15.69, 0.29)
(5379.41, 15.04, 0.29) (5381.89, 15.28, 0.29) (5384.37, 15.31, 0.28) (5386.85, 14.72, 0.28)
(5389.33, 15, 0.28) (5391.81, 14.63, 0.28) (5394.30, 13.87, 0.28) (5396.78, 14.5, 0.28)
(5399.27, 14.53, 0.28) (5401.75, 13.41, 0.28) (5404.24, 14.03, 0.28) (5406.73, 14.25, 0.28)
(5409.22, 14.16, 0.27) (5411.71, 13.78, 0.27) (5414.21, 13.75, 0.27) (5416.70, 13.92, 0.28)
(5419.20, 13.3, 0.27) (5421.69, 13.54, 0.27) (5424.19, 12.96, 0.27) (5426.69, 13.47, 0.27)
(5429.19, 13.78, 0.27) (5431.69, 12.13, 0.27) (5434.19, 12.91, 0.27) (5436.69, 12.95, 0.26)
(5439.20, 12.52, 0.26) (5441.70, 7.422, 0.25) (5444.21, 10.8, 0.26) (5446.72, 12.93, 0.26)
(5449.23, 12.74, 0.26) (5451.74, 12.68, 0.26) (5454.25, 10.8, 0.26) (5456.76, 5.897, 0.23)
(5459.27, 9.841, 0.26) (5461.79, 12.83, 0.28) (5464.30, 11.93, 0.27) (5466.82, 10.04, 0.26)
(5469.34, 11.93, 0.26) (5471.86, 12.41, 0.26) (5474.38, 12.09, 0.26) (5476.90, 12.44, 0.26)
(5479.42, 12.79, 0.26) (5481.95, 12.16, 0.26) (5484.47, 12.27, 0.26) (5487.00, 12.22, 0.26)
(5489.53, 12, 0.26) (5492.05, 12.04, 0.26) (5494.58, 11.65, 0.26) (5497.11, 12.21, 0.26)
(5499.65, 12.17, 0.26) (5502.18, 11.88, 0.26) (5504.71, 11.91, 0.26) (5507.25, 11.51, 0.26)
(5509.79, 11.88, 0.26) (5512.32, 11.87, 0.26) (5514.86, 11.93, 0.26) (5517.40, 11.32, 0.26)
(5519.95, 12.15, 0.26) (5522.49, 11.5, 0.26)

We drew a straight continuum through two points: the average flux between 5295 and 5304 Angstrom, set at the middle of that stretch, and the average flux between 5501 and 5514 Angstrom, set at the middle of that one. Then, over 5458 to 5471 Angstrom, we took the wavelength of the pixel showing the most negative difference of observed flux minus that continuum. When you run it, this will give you 5459.27 Angstrom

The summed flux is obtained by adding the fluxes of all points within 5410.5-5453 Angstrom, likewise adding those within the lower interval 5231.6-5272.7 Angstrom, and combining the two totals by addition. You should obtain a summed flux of 429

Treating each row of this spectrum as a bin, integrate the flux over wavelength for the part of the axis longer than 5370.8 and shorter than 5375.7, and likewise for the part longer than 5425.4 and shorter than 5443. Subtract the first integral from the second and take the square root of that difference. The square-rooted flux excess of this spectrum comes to 12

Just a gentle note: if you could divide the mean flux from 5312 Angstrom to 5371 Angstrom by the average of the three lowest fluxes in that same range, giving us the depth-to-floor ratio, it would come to 1.08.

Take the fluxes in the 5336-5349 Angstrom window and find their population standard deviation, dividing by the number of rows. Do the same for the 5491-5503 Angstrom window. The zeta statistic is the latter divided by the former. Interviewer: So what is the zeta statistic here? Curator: 1.2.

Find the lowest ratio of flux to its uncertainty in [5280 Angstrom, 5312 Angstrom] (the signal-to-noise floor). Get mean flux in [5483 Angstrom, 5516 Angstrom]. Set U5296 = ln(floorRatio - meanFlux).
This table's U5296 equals 3.54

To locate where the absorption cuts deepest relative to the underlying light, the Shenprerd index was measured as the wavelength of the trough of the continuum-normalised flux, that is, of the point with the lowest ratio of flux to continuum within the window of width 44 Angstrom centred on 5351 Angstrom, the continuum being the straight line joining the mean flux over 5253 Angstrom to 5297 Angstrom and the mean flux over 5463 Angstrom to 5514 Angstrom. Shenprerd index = 5332.55 Angstrom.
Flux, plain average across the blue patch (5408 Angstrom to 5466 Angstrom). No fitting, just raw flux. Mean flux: 12.2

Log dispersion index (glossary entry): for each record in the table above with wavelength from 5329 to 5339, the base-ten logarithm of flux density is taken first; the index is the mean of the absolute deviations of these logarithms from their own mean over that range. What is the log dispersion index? 0.0053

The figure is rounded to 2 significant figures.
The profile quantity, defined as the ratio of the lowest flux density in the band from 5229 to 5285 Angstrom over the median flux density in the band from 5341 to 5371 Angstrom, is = 0.66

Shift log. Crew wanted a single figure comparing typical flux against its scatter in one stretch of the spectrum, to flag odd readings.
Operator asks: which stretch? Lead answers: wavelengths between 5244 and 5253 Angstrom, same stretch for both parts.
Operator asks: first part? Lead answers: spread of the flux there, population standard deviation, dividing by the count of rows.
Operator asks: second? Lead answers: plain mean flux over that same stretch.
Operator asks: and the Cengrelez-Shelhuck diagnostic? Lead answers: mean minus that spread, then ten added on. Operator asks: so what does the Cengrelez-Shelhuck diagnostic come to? 22.5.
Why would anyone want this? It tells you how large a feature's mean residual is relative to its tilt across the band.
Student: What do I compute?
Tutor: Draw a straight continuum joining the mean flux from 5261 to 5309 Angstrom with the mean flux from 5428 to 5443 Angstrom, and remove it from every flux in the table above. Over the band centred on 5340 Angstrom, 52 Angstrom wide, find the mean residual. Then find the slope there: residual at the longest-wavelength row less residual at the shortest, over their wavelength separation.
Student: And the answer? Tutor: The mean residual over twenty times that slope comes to 12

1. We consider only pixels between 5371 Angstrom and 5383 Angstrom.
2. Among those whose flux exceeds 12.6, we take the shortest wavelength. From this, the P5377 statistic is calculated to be 5371.99 Angstrom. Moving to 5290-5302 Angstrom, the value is 5290.96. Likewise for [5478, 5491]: 5479.42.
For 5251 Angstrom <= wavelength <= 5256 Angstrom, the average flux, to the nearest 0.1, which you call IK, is 13.0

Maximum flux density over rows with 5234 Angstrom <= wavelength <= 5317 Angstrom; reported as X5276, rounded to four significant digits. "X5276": 16.11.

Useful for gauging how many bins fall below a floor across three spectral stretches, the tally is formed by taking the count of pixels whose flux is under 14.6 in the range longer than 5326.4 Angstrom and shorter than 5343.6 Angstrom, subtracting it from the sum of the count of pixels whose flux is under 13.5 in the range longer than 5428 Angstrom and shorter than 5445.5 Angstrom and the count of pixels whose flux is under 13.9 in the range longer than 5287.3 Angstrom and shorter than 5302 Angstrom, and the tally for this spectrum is 7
